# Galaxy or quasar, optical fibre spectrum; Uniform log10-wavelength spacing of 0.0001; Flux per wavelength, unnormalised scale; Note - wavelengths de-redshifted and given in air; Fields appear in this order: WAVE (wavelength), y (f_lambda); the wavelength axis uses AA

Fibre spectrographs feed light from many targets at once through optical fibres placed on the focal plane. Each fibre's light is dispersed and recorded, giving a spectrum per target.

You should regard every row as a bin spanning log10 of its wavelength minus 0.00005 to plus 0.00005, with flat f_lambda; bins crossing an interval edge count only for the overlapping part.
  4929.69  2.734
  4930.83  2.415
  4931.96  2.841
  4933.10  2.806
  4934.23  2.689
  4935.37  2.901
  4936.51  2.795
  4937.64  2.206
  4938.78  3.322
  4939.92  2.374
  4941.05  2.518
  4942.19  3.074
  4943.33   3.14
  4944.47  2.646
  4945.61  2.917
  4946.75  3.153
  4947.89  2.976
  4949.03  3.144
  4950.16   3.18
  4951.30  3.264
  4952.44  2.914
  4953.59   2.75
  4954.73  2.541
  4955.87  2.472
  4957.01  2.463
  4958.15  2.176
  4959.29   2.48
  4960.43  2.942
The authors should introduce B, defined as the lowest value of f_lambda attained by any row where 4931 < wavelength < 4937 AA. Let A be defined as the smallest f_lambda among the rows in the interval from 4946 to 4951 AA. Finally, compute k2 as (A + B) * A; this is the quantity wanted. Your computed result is 16.9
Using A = 2.976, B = 2.689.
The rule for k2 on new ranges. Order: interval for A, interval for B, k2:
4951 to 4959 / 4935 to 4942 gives 9.5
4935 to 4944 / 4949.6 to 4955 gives 10.5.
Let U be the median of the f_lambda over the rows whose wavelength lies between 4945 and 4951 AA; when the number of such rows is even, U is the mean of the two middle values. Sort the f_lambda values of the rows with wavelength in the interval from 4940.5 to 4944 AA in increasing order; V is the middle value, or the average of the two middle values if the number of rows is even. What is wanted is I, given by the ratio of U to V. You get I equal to 1.02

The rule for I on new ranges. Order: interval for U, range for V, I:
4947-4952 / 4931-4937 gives 1.13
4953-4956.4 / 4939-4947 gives 0.87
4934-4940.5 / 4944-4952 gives 0.87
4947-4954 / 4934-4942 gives 1.14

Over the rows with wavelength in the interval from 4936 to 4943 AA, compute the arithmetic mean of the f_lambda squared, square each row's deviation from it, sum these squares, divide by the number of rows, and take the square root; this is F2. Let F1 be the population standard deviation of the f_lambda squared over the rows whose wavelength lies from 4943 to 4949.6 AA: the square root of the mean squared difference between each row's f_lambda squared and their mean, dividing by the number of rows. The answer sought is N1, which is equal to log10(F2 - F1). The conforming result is 0.0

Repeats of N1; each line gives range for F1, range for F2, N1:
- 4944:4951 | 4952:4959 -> -1.0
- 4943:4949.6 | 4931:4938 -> -0.9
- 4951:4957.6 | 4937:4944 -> -0.2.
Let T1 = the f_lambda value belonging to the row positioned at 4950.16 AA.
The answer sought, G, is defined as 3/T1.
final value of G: 0.94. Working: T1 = 3.18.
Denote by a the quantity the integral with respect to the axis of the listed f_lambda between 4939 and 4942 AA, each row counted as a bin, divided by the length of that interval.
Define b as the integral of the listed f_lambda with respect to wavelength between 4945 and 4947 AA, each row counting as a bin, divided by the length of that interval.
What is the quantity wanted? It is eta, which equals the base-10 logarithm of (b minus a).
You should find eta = -0.43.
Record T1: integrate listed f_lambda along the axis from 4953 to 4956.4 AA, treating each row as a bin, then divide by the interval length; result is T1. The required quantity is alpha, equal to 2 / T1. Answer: 0.77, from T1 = 2.58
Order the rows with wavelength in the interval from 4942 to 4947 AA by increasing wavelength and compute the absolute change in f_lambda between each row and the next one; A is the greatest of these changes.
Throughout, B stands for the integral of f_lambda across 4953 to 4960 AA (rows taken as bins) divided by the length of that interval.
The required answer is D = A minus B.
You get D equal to -2.0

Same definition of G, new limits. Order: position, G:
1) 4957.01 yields 1.22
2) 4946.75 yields 0.95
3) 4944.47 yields 1.13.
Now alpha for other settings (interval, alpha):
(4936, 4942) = 0.75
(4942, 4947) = 0.67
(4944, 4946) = 0.72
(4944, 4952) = 0.66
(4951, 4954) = 0.68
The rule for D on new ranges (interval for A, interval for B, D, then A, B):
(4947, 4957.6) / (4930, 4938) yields -2.3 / 0.35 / 2.68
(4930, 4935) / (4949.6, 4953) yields -2.7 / 0.43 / 3.12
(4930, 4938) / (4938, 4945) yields -2.2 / 0.59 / 2.83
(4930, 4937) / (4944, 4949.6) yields -2.6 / 0.43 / 2.98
